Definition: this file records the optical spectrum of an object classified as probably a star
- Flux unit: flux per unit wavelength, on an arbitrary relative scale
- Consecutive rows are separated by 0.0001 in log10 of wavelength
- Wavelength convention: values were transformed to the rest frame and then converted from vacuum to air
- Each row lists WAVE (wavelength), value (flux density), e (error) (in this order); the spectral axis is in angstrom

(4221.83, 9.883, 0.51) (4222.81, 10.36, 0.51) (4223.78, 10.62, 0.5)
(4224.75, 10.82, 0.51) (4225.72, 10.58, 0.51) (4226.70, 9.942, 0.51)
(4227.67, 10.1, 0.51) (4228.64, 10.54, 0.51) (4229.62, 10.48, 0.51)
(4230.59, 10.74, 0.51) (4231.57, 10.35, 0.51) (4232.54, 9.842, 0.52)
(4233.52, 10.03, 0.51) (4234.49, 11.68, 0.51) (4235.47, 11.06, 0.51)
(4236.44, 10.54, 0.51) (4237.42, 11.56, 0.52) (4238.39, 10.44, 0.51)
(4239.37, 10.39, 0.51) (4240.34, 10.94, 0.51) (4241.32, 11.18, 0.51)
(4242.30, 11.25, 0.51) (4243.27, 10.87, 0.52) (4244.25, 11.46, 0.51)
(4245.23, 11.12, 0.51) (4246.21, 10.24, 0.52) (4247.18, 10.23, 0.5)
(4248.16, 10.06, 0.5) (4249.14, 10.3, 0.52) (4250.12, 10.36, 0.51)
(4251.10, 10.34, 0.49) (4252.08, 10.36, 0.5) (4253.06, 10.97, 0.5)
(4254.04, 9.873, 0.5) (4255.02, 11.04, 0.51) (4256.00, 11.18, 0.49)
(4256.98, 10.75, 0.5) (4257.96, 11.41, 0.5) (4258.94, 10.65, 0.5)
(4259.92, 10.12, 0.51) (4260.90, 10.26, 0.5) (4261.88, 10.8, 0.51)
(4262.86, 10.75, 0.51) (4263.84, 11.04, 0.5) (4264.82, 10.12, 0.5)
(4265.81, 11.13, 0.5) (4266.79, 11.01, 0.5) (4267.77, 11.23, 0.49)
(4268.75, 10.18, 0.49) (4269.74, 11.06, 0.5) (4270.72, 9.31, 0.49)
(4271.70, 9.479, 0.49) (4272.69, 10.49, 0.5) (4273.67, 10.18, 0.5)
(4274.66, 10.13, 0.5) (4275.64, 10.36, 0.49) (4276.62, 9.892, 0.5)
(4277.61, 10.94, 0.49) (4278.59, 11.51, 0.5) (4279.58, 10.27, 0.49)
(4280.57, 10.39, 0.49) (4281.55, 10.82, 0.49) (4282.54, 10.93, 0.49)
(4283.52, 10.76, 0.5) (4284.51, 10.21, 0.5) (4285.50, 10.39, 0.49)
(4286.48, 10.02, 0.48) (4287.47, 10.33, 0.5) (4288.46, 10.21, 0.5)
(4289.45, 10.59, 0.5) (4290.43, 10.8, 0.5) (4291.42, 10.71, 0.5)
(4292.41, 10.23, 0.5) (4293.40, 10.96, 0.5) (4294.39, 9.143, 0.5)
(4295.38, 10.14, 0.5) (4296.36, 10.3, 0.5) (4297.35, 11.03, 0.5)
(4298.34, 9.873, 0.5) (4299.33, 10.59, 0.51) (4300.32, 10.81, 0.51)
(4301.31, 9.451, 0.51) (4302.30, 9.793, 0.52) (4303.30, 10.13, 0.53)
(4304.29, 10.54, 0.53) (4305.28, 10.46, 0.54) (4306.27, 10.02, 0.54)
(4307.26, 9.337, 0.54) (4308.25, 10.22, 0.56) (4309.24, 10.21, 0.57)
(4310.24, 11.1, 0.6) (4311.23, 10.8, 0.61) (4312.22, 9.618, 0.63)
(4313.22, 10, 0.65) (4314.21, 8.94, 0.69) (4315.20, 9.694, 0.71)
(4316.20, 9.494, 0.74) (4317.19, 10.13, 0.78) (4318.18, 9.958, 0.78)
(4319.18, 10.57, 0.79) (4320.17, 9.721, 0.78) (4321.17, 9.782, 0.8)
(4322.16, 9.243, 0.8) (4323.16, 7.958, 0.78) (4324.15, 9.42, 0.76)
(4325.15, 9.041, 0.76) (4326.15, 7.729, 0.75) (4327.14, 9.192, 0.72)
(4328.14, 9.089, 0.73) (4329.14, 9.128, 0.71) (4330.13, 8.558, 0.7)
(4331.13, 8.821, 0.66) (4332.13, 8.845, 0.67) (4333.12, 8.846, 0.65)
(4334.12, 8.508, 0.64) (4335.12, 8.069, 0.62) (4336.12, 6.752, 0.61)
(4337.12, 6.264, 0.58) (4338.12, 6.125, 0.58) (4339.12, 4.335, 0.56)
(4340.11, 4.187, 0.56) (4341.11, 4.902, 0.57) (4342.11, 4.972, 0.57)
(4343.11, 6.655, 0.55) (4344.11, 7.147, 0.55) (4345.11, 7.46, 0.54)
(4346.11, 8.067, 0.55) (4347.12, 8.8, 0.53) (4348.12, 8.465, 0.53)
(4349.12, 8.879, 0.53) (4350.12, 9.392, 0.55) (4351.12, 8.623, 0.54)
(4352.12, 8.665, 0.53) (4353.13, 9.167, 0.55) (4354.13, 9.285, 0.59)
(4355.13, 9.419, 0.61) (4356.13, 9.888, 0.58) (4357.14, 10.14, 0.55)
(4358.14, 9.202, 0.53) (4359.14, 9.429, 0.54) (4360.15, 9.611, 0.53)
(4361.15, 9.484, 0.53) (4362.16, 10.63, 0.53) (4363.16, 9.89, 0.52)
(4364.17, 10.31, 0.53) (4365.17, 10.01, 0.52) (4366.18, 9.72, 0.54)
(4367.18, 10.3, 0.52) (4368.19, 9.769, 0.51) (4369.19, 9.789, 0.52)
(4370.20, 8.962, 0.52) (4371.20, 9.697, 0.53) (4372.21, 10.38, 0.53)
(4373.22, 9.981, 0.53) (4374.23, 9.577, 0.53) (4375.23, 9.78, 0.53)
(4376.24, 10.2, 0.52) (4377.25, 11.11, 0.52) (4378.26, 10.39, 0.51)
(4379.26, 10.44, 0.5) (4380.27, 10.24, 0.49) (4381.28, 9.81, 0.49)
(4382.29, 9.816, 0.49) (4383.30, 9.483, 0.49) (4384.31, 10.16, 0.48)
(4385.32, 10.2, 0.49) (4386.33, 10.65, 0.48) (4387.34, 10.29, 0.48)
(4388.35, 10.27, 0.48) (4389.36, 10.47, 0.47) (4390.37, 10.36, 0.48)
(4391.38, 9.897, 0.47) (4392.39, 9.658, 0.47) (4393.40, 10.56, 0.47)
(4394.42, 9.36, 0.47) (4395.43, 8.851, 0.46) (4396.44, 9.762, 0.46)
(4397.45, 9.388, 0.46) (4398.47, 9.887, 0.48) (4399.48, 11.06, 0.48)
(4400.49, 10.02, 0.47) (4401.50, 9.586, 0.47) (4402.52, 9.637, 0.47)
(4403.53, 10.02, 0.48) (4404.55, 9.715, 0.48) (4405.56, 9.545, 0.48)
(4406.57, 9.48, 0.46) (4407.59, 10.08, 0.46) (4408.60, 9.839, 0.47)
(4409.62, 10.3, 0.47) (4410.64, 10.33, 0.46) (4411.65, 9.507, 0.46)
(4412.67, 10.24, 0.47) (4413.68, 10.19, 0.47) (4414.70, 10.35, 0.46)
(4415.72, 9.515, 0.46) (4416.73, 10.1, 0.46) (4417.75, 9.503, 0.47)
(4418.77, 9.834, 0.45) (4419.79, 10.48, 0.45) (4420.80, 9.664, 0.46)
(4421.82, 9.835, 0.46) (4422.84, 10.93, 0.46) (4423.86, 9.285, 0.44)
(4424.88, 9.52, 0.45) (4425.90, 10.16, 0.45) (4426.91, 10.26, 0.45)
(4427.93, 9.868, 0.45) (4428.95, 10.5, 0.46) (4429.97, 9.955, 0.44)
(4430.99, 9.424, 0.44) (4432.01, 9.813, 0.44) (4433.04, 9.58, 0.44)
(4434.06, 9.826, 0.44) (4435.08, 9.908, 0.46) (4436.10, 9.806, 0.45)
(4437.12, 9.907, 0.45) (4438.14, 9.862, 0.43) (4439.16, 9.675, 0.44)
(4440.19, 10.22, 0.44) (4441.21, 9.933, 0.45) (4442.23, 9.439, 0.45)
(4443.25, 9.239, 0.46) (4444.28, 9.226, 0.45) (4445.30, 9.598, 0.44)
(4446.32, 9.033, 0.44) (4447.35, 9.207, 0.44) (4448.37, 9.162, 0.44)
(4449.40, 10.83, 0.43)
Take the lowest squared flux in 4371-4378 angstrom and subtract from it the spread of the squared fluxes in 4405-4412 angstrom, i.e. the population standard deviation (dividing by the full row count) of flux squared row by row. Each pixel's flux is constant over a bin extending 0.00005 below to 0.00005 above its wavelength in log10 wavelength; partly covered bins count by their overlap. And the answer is 85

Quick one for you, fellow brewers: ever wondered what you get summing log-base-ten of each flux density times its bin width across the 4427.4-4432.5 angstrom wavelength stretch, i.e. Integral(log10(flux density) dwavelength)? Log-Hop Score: 5.08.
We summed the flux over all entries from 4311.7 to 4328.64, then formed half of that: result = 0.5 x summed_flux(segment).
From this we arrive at 80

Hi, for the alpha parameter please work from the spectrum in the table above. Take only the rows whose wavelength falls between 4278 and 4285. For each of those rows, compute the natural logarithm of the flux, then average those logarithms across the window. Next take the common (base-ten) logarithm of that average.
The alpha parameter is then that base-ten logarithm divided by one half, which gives 0.749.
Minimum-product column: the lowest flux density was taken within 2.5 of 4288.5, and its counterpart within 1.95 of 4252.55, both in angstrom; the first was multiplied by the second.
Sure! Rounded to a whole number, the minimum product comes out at 99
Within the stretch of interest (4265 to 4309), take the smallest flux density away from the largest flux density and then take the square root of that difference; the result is 1.54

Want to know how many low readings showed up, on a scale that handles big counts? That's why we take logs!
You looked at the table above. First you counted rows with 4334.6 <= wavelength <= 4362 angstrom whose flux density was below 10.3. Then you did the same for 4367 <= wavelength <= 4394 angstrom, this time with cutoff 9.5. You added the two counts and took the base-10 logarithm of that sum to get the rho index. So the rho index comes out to 1.46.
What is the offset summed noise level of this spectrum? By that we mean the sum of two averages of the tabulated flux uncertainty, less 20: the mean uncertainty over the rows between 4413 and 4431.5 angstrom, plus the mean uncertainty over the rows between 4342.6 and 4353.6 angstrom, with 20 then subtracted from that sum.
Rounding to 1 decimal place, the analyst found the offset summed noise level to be -19.0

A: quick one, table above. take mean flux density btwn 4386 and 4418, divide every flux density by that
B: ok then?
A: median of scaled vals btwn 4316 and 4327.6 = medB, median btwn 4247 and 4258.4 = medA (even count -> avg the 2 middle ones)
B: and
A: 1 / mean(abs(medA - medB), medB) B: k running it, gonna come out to 1.92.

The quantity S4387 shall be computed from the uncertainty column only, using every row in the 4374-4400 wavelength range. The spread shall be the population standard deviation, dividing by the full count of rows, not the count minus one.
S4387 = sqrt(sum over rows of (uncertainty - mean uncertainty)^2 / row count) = 0.020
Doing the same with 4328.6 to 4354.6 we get 0.054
